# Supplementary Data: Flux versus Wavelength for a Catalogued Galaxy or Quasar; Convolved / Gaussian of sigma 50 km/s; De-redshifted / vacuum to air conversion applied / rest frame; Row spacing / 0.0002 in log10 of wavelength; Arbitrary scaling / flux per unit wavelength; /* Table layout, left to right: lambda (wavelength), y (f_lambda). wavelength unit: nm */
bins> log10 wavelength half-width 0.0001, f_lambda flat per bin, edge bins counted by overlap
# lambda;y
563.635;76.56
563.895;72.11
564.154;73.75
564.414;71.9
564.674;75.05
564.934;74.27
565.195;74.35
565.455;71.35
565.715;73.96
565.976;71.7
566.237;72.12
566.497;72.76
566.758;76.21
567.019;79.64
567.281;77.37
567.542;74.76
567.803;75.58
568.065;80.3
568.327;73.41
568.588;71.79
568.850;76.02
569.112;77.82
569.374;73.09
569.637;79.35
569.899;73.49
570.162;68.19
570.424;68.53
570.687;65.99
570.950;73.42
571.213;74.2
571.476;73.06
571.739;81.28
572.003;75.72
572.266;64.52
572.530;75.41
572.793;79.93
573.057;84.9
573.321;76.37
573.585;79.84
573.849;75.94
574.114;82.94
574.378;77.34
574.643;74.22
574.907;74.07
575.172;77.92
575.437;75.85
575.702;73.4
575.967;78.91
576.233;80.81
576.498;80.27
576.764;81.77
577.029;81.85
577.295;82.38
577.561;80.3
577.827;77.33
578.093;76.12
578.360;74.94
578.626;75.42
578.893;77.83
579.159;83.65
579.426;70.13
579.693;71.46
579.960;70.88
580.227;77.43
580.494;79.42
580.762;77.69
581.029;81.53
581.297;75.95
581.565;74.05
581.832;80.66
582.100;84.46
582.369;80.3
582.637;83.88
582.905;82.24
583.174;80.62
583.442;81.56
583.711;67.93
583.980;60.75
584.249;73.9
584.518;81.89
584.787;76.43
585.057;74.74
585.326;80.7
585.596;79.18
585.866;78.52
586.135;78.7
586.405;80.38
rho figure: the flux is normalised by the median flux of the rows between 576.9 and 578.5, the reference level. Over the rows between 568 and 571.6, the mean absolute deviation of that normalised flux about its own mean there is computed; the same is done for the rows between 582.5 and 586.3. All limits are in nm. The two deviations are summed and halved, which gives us 0.048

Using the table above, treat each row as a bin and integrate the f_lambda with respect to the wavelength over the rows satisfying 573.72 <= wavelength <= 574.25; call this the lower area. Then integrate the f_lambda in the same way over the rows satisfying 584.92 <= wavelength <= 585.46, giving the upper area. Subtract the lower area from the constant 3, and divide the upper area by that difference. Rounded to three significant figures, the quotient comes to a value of -1.07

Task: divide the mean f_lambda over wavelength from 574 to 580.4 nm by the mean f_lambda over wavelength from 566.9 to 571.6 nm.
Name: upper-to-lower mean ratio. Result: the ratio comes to 1.04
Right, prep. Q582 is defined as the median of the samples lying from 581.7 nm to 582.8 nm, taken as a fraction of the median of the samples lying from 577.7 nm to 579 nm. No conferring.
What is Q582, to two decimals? 1.08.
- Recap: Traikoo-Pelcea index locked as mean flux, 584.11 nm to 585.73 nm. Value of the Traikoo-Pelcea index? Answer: 78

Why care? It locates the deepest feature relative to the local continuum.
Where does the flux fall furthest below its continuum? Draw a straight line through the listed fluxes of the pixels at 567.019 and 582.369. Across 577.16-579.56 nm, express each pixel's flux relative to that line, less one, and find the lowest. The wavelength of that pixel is 579.426 nm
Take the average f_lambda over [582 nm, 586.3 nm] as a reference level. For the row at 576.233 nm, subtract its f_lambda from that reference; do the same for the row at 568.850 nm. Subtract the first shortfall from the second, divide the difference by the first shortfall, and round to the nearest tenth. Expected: -1.6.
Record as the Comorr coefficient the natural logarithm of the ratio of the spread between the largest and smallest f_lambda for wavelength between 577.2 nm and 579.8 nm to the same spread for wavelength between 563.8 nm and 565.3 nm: 1.5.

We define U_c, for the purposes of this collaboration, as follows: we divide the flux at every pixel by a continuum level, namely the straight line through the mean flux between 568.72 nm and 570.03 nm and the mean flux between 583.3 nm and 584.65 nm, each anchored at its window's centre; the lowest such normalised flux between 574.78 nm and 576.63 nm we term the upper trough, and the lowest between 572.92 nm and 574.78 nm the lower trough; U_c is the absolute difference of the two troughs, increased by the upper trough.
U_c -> 0.99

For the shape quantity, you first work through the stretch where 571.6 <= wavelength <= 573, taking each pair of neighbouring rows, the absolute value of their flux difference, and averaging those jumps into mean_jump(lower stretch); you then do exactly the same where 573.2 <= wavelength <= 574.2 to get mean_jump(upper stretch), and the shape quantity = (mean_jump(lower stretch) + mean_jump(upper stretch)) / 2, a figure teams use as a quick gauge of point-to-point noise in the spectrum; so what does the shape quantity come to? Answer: 6.4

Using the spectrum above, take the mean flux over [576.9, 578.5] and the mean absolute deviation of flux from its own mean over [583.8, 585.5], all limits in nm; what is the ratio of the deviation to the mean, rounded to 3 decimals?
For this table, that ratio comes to 0.063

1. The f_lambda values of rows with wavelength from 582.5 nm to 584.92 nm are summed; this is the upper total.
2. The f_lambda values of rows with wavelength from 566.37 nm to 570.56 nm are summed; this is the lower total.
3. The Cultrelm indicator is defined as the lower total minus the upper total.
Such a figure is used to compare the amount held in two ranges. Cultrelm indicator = 509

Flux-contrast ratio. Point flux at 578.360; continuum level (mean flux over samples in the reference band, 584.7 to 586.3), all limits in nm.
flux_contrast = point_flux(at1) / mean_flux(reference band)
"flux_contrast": 0.96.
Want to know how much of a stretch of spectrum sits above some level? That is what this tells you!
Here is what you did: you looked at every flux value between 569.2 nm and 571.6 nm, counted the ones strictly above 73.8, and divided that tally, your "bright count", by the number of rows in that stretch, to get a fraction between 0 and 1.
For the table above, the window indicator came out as 0.2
